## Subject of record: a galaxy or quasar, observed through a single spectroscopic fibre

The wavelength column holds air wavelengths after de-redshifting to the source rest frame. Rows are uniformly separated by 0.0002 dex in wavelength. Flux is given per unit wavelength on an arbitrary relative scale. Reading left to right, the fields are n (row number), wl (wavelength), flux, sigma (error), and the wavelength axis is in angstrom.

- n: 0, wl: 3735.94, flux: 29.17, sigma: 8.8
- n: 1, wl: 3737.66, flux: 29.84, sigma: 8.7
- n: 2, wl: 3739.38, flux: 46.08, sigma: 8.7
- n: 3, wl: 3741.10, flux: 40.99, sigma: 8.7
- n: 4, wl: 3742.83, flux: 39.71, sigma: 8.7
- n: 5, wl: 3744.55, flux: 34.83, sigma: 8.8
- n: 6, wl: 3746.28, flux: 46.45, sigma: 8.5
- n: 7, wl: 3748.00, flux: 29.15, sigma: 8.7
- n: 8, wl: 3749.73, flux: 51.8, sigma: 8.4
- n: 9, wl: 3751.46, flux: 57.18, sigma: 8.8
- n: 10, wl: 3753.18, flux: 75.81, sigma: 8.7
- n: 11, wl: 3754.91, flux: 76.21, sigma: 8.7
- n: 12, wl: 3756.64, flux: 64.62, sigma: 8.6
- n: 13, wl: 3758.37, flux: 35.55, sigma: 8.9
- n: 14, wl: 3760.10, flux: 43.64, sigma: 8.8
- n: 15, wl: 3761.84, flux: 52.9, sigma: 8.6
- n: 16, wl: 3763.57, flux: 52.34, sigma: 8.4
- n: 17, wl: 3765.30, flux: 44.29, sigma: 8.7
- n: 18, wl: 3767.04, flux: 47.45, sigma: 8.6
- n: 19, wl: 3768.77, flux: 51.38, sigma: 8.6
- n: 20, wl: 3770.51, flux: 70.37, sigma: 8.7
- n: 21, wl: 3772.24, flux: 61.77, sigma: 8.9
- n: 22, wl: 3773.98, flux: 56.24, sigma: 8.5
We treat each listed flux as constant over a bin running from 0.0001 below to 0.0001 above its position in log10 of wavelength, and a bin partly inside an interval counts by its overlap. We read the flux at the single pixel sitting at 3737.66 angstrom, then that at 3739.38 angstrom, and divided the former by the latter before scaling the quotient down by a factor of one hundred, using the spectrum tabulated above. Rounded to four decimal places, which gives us 0.0065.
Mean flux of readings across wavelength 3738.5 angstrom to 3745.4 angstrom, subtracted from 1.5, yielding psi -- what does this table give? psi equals -39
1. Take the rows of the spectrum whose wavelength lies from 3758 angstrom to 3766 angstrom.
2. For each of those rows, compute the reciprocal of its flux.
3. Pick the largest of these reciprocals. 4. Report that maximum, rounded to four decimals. 0.0281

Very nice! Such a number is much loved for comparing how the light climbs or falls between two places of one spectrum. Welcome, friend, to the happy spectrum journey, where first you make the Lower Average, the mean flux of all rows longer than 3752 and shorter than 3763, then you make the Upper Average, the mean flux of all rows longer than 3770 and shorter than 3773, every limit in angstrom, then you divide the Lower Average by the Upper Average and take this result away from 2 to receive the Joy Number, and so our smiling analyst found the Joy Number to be 1.12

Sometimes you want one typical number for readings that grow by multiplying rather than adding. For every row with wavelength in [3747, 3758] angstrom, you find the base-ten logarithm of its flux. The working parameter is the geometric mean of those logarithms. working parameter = 1.75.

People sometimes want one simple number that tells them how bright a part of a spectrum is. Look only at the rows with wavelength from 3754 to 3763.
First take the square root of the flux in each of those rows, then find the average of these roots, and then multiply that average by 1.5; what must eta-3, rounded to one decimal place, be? 11.0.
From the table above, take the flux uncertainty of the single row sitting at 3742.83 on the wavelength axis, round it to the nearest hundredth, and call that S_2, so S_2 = 8.70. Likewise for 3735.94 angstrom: 8.80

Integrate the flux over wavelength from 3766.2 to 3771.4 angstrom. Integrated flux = 294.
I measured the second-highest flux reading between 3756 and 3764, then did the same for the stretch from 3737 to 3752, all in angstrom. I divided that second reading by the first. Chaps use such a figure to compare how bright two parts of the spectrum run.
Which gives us 0.98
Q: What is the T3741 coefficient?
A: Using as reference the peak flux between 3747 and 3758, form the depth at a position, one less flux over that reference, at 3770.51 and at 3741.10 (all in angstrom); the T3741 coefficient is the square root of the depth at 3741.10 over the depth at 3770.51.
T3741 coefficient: 2.46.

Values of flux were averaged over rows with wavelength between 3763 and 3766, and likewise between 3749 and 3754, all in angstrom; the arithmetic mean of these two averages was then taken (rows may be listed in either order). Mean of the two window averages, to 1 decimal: 55.0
